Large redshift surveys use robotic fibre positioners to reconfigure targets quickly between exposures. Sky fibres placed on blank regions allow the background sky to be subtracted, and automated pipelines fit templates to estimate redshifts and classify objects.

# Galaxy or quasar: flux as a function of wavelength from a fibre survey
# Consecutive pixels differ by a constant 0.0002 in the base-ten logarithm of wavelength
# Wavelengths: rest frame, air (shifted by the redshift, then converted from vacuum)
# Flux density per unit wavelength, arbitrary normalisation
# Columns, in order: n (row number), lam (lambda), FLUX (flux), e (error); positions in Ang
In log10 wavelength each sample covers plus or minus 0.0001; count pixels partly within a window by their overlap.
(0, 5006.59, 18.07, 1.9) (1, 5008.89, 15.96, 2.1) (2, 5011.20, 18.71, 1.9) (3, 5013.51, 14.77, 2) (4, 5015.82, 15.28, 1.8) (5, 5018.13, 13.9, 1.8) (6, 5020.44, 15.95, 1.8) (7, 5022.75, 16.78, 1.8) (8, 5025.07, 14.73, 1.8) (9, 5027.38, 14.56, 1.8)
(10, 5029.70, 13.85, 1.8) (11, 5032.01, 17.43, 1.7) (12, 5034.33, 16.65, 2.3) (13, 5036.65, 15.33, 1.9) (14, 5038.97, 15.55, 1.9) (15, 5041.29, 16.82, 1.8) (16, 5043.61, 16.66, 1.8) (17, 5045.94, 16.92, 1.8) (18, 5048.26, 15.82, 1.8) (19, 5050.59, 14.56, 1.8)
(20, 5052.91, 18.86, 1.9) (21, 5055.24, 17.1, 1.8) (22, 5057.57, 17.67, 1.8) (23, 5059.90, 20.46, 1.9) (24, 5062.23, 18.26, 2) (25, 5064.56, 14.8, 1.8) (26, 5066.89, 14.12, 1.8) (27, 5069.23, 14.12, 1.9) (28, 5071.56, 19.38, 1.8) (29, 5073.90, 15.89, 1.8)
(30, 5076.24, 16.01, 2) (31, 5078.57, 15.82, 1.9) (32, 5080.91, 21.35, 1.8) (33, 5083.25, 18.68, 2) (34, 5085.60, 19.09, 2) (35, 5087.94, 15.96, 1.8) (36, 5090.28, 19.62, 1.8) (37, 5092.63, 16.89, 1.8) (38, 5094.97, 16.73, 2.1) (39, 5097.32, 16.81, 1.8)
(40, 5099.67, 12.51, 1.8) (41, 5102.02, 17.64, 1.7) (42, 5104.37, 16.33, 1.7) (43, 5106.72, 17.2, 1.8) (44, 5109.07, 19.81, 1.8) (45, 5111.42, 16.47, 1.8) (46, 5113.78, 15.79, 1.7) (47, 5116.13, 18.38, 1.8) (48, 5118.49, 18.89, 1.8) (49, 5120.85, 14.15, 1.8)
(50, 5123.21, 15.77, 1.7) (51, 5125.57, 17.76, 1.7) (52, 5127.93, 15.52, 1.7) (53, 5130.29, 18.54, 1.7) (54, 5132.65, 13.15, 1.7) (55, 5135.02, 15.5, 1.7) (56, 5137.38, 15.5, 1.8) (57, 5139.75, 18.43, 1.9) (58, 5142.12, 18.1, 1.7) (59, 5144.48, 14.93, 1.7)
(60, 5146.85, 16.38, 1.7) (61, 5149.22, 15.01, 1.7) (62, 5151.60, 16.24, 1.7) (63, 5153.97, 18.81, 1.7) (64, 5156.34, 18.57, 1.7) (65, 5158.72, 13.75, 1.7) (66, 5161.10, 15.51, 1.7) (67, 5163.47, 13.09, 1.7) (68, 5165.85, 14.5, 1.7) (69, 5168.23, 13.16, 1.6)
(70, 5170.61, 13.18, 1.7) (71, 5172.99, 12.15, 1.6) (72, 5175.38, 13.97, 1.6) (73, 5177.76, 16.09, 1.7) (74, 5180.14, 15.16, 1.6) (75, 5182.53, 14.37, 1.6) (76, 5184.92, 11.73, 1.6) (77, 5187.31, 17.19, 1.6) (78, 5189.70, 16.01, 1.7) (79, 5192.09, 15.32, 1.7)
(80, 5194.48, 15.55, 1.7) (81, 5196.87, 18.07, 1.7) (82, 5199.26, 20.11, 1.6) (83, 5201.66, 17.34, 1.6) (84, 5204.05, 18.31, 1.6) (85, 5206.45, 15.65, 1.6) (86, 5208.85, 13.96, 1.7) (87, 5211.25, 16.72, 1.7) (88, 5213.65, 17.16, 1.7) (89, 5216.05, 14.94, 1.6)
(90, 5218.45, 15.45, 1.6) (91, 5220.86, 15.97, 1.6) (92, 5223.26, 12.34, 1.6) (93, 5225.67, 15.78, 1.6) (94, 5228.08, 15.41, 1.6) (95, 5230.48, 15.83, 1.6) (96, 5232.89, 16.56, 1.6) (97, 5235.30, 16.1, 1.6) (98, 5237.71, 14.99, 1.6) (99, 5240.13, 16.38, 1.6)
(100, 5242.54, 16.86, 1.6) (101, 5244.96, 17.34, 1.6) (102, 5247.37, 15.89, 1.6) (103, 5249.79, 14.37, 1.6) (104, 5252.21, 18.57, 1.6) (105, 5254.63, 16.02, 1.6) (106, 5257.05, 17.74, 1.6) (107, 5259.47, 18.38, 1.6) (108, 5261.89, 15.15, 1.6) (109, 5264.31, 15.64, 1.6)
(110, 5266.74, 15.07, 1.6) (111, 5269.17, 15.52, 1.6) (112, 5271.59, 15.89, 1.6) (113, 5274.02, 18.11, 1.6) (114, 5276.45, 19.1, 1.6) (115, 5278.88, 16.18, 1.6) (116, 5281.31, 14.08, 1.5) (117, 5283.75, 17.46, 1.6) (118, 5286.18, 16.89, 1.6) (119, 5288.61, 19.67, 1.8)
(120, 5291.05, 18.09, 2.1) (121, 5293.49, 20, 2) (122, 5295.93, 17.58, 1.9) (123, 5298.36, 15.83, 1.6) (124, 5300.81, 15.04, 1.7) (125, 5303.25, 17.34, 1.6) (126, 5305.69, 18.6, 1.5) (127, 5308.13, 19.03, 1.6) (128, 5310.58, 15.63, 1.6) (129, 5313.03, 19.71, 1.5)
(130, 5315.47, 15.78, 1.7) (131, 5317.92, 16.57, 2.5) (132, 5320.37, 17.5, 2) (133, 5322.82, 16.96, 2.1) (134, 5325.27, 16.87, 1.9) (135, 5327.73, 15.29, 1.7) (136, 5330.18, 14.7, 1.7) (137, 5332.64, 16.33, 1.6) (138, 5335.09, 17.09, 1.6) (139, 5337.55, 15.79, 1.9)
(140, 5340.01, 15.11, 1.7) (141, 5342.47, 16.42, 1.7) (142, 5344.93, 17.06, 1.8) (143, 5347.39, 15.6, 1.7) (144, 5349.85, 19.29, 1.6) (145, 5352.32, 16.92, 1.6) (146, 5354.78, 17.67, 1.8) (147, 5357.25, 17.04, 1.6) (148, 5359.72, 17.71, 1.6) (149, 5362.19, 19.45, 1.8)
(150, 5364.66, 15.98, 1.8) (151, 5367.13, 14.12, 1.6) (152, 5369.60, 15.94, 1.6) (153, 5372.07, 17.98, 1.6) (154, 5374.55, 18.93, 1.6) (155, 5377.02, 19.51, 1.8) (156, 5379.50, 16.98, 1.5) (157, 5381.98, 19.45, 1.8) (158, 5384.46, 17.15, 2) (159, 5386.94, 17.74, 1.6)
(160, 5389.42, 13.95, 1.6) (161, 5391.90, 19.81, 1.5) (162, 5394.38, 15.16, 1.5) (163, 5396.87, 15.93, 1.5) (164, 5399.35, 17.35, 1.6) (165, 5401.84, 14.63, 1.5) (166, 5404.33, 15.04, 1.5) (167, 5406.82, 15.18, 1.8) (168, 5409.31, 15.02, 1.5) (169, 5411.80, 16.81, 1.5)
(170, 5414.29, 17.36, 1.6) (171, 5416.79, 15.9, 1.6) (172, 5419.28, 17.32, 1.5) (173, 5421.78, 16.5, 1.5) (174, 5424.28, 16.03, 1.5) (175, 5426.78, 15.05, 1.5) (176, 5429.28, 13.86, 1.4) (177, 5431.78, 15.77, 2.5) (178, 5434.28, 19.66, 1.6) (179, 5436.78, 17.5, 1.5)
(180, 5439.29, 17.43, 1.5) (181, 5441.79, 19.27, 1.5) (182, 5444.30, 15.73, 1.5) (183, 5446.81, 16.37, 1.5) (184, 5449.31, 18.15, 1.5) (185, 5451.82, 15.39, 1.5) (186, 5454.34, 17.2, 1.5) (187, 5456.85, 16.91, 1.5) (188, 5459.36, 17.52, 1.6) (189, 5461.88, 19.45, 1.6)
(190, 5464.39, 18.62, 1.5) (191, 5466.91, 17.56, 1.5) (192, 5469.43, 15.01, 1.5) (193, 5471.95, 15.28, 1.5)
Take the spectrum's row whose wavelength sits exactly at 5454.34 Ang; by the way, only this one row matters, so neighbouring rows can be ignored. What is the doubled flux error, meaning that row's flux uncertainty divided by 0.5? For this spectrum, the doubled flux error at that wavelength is 3.00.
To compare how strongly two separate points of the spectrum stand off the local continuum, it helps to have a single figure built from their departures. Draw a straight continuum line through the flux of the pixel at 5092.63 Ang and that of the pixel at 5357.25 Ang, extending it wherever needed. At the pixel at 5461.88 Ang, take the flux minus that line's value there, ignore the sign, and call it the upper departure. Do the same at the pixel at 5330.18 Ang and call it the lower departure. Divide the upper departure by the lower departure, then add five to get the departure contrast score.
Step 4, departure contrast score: 6.0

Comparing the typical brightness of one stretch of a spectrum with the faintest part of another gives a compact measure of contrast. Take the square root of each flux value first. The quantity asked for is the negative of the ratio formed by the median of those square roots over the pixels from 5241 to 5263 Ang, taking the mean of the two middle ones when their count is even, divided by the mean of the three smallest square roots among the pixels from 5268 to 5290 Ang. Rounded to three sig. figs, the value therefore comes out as -1.05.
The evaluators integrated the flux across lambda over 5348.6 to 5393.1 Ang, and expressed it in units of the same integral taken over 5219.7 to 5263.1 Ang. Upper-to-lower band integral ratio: 1.12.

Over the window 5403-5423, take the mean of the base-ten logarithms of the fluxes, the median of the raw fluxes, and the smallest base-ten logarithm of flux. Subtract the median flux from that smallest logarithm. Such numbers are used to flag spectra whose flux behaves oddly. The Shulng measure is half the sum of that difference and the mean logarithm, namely -6.91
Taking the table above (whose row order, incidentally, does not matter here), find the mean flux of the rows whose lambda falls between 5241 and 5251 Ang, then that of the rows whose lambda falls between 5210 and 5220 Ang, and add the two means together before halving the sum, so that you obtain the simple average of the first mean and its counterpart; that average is 16.1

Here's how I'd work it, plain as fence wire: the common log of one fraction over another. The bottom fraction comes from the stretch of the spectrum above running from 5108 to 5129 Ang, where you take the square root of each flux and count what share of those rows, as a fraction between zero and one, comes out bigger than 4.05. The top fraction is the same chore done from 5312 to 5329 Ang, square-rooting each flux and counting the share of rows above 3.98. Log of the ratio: 0.109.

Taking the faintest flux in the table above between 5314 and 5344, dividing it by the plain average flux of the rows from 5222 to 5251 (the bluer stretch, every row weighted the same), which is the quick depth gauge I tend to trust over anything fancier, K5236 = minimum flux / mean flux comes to 0.939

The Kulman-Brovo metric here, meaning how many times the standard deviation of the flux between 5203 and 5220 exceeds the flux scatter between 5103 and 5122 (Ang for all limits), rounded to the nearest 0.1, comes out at 0.8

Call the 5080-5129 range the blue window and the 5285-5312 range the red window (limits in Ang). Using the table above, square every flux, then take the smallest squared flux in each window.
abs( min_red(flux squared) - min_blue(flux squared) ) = 70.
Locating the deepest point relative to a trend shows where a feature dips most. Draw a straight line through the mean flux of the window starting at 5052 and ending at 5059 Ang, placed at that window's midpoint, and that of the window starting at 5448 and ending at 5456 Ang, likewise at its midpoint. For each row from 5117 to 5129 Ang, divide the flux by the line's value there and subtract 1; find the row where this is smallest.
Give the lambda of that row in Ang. 5120.85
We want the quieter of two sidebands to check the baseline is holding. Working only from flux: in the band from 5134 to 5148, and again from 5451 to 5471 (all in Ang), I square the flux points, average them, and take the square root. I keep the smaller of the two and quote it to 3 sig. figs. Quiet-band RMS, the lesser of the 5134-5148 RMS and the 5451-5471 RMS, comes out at 16.5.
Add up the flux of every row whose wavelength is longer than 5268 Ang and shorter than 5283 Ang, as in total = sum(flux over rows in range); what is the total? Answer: 99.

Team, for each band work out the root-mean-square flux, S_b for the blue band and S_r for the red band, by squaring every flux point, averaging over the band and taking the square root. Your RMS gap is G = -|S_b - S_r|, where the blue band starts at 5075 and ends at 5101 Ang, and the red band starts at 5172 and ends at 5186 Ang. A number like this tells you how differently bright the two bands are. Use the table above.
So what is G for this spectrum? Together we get -3.4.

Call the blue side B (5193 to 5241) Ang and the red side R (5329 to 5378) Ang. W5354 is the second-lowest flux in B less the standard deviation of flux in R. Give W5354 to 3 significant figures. 12.4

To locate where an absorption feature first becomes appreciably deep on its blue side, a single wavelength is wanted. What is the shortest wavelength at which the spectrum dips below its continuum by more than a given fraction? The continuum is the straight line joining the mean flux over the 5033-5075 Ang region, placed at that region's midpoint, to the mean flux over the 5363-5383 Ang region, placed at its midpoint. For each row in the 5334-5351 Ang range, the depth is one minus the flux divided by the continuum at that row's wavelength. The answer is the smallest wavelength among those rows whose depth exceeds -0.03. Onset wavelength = 5335.09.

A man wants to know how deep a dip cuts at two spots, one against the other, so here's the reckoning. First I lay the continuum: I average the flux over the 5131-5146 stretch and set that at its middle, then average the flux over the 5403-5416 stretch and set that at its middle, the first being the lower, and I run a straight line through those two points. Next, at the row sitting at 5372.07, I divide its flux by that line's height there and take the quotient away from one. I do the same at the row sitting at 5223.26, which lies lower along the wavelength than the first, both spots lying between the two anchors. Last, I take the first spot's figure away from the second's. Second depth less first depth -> 0.36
